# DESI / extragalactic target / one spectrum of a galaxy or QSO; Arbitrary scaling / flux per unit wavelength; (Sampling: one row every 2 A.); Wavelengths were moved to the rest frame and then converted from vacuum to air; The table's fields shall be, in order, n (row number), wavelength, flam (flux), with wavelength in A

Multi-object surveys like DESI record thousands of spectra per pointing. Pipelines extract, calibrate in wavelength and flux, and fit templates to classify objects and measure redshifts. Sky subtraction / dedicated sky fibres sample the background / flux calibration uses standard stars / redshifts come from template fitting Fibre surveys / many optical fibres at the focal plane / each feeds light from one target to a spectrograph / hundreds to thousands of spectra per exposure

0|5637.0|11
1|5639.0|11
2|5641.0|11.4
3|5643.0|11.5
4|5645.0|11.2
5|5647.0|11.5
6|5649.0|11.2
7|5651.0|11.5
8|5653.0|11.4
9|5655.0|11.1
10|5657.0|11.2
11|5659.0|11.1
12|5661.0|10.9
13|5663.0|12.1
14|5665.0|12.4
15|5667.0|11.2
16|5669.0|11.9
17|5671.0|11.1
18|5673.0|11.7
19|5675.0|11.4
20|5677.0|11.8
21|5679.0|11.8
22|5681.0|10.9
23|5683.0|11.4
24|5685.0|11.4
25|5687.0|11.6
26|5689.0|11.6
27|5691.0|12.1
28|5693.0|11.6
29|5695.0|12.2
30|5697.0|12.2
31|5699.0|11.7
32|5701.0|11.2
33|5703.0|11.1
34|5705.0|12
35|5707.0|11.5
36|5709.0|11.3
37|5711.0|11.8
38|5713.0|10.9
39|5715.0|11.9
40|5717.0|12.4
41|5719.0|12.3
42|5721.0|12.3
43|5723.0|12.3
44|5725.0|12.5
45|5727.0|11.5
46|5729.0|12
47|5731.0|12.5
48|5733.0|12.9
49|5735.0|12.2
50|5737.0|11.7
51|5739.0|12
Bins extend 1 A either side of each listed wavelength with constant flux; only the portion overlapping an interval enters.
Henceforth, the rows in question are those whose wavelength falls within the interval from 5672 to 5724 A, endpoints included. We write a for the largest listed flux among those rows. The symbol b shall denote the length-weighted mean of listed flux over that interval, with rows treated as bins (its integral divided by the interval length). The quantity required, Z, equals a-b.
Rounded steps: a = 12.4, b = 11.7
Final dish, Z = 0.69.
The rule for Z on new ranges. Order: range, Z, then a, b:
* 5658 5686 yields 0.89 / 12.4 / 11.5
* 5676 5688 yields 0.32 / 11.8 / 11.5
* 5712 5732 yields 0.44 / 12.5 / 12.1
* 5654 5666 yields 0.93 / 12.4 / 11.5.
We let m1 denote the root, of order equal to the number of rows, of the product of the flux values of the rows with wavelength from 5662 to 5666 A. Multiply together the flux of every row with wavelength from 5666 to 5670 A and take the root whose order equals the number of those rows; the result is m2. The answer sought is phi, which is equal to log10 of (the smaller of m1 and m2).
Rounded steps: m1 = 12.2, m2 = 11.5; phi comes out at 1.06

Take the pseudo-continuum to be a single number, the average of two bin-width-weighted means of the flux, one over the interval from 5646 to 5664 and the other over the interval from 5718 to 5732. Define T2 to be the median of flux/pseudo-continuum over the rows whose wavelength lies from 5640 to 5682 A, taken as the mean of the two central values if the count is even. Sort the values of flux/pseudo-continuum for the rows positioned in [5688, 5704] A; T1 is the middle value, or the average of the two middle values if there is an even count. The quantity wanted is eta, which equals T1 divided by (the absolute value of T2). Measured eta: 1.02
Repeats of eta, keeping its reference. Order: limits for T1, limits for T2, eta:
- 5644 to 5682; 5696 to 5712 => 0.98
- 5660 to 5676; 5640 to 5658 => 1.01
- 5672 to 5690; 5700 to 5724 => 0.98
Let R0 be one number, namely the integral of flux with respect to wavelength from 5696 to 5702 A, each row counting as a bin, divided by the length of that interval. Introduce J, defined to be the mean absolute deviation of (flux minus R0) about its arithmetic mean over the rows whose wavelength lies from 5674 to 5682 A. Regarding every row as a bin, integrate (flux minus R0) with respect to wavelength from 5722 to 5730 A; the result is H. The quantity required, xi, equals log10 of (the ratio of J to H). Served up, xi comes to -1.0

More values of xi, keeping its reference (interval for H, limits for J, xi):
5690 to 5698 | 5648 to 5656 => -1.2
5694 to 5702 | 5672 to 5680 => -0.9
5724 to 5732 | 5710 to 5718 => -0.9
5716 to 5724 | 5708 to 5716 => -1.1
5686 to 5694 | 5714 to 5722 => -0.1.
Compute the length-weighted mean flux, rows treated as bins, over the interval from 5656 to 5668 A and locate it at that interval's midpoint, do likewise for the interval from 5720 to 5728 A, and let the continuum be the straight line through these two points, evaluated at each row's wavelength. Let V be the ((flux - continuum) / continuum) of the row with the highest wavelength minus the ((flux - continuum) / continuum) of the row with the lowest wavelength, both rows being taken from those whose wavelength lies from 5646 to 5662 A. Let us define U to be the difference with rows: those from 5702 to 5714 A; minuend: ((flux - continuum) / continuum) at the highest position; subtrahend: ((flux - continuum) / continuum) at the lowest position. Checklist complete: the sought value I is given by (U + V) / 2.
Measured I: -0.05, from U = -0.025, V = -0.066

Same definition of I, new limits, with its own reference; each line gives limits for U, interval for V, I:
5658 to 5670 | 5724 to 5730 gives 0.01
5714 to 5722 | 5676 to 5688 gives 0.00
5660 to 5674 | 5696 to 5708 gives 0.00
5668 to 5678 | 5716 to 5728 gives -0.05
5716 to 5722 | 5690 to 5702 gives -0.05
